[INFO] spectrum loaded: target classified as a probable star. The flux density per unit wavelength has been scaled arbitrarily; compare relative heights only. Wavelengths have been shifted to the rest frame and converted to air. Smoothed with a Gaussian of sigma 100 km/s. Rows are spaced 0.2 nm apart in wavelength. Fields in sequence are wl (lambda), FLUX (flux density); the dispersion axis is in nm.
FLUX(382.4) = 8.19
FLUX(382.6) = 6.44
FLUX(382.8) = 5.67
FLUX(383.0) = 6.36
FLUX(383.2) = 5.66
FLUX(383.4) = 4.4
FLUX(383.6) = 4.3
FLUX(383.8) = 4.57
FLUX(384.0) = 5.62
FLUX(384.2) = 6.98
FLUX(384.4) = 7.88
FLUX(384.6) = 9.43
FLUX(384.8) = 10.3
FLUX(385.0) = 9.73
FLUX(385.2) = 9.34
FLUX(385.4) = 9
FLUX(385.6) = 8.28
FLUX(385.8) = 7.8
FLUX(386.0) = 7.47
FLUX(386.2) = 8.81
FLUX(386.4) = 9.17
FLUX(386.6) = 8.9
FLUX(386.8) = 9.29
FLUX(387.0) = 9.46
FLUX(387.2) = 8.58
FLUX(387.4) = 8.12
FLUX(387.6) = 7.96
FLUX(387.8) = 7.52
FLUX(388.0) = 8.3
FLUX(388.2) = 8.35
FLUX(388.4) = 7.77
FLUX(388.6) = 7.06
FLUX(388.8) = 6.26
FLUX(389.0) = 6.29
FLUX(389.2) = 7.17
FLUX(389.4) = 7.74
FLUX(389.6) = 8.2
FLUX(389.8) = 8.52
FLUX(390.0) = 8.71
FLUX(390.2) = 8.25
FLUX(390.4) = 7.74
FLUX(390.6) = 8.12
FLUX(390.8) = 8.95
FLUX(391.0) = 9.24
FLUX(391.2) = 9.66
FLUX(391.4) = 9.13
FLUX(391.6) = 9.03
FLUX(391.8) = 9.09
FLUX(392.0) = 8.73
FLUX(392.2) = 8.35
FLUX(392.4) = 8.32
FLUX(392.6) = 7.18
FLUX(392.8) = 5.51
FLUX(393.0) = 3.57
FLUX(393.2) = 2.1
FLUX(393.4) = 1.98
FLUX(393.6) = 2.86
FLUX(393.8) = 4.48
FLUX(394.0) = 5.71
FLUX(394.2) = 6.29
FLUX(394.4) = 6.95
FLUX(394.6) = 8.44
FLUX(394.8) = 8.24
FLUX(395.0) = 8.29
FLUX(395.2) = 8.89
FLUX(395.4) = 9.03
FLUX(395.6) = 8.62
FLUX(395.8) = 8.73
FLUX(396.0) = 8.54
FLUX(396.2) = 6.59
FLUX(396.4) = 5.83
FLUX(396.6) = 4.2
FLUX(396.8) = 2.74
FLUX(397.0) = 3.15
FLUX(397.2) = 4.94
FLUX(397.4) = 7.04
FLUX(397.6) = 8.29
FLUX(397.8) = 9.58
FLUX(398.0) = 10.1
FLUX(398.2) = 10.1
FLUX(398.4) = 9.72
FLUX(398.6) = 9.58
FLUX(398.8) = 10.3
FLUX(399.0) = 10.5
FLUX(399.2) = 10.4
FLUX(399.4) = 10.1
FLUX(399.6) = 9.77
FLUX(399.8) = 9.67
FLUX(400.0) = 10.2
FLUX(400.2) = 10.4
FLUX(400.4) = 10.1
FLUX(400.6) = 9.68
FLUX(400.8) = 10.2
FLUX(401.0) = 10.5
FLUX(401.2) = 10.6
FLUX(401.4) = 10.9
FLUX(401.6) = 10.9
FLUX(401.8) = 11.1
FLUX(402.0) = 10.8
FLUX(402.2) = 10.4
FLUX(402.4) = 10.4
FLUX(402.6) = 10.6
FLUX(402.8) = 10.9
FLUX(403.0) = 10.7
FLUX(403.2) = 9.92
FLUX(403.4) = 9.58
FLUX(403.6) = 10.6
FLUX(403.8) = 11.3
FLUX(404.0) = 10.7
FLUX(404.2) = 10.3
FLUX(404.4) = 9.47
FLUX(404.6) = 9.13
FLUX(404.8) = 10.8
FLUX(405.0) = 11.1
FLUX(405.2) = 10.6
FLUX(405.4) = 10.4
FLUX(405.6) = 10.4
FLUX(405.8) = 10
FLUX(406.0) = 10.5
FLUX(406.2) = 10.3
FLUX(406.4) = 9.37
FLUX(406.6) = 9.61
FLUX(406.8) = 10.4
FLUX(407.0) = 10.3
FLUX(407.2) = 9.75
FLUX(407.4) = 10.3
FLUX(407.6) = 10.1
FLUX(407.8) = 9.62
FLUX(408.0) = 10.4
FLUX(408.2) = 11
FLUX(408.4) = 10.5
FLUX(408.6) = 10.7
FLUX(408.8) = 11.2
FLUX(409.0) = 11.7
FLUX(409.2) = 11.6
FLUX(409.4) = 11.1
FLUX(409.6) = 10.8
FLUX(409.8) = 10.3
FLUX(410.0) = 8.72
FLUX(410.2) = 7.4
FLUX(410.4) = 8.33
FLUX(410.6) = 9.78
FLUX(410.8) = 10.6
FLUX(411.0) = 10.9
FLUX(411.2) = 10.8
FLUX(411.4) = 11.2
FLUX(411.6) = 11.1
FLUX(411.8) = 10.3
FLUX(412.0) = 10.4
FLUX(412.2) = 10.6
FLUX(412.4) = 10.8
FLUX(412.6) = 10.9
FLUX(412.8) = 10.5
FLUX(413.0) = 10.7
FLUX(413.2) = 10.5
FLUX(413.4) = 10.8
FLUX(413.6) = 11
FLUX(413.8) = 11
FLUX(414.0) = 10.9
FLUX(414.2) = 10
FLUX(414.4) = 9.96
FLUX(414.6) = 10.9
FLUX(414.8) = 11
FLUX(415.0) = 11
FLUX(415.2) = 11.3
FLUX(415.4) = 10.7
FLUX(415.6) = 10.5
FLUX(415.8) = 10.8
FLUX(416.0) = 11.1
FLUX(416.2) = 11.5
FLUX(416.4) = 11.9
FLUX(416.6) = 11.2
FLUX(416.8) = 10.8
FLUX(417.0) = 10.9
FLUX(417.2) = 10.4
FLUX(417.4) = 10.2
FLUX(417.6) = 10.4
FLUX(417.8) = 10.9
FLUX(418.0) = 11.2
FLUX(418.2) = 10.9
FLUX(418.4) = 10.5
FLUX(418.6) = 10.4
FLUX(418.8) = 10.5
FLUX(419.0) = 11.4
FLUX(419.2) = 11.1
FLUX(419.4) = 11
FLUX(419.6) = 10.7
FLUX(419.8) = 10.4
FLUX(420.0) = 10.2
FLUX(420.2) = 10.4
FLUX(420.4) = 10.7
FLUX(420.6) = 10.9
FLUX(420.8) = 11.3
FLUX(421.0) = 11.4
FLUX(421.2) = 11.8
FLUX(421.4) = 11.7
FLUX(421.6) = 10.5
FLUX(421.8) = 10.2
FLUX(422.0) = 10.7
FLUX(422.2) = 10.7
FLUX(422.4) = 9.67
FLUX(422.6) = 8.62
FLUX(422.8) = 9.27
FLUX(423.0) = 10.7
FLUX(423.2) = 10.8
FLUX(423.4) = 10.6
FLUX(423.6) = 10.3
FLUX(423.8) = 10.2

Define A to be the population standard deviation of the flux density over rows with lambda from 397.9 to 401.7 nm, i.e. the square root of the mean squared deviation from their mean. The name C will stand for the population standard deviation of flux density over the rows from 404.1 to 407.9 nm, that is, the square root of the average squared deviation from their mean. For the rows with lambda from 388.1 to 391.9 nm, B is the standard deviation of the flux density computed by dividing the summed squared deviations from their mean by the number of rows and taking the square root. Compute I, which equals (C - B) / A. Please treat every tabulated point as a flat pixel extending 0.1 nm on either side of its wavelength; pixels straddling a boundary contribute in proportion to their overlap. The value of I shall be -1.1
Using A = 0.4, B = 0.9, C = 0.50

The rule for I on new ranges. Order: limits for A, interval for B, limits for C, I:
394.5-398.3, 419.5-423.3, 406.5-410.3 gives 0.1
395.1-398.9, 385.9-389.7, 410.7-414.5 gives -0.2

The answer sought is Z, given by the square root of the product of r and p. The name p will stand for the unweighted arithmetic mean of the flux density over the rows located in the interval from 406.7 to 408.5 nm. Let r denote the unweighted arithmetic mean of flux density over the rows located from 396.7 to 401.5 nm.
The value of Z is 9.7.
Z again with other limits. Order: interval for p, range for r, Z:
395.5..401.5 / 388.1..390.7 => 8.2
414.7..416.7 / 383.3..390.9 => 9.4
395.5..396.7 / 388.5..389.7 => 7.1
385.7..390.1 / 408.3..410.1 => 9.3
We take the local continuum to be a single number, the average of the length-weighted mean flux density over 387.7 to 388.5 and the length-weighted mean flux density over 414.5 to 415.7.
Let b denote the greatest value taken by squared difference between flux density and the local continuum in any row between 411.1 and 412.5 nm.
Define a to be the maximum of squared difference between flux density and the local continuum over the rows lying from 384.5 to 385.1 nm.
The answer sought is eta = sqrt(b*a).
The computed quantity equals 2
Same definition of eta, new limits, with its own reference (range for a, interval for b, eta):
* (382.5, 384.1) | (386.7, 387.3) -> 4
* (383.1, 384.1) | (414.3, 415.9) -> 10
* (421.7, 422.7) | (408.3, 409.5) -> 3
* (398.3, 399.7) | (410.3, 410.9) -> 1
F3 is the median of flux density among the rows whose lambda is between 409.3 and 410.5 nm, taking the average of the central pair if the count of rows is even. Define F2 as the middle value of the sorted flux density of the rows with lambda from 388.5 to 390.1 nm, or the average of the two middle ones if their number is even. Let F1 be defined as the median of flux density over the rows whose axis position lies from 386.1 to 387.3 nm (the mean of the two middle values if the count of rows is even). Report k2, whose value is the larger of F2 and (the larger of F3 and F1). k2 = 9.5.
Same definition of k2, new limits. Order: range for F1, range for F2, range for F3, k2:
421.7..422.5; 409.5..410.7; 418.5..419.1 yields 10.5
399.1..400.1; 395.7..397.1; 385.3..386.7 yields 10.1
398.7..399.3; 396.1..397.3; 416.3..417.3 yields 10.9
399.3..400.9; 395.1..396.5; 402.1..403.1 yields 10.6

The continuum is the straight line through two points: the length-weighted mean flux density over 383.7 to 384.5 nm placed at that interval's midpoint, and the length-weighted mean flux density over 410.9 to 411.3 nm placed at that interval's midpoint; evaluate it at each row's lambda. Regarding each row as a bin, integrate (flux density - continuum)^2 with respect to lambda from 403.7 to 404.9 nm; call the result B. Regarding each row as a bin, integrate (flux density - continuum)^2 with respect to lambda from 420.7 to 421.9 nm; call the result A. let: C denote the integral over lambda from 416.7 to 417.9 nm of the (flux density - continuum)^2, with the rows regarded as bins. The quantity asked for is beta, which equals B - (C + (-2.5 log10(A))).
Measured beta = 0.2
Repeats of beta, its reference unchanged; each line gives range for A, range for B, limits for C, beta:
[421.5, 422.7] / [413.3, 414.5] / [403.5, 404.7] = 2.2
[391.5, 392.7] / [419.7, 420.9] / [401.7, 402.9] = 2.0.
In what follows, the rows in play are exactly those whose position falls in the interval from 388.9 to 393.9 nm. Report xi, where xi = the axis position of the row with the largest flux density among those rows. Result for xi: 391.2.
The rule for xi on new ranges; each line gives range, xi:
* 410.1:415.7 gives 415.2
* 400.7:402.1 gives 401.8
